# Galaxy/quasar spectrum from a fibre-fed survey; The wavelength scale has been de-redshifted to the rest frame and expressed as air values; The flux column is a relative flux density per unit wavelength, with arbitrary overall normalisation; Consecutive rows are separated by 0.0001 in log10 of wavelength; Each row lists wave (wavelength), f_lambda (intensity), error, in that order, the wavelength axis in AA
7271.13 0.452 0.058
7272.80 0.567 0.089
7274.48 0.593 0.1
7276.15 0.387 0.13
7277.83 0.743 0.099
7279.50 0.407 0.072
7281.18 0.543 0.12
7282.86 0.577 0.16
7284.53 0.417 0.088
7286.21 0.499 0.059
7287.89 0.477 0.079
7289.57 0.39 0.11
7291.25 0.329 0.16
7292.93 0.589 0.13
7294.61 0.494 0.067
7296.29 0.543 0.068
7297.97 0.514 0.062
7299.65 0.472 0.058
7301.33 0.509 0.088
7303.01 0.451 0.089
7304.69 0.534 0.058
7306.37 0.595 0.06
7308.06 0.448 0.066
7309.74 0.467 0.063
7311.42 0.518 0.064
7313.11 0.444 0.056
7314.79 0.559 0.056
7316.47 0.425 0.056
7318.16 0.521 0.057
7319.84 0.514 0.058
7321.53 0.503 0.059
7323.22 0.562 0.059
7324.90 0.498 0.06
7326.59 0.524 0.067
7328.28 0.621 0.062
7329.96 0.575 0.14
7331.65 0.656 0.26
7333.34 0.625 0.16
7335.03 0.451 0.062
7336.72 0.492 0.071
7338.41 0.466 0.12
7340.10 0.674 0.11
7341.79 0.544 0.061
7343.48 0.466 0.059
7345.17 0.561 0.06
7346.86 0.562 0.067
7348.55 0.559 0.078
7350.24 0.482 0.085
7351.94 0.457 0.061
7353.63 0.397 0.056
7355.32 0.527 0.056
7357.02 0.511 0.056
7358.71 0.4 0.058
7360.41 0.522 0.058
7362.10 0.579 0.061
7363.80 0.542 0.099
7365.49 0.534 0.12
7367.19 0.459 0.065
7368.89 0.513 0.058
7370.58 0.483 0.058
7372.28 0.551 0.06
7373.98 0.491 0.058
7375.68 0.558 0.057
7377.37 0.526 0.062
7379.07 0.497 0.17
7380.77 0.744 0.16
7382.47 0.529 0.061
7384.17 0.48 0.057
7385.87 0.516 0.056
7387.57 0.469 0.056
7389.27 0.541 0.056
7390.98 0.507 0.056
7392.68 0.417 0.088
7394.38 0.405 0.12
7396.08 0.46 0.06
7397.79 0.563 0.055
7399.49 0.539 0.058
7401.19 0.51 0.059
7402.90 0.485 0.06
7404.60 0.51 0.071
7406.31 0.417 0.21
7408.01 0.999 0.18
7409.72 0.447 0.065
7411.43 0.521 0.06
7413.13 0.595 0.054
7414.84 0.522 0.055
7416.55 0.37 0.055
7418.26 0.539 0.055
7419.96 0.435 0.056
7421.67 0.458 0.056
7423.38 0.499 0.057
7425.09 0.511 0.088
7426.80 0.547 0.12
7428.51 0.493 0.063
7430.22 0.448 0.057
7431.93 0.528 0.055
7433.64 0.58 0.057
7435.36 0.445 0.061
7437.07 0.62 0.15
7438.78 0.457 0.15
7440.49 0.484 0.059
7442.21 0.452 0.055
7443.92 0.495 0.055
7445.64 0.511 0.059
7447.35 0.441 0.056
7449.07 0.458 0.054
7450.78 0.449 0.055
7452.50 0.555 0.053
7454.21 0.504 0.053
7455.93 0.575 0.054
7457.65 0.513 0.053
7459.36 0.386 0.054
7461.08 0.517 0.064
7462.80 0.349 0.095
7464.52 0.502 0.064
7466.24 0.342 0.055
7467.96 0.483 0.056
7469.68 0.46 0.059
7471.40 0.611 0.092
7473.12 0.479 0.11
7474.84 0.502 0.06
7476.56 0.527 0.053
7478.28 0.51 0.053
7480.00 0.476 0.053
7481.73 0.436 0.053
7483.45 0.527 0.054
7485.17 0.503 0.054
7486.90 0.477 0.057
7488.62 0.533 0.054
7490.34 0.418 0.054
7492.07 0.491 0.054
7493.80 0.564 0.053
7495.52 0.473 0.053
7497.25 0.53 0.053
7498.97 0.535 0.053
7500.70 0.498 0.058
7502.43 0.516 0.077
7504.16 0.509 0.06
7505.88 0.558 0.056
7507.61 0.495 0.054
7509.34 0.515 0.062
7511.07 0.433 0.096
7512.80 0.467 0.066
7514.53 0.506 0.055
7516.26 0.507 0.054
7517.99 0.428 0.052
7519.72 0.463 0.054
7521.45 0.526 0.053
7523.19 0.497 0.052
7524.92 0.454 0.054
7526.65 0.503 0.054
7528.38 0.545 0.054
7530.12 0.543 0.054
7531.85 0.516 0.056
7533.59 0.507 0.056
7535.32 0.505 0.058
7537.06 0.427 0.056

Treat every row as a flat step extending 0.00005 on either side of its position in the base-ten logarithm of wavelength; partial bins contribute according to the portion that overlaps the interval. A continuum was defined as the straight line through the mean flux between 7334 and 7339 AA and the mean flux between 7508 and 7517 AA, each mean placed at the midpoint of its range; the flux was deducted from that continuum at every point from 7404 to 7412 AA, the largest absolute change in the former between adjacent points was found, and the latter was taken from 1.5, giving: 0.92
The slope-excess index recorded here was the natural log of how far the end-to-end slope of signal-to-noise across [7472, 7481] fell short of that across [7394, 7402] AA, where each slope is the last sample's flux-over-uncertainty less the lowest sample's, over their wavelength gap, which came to -2.3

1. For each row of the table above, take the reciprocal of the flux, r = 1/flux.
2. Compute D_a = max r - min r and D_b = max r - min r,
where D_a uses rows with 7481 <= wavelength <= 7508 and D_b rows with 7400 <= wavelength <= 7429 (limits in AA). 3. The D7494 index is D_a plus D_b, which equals 2.3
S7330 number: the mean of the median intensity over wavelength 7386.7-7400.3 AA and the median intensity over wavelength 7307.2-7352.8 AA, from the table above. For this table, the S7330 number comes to 0.503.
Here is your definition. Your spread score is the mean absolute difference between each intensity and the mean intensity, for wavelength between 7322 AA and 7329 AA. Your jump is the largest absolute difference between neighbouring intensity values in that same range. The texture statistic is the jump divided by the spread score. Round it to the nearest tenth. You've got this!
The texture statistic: 2.4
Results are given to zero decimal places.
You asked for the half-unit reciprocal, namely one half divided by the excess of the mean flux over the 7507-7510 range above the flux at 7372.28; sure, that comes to -11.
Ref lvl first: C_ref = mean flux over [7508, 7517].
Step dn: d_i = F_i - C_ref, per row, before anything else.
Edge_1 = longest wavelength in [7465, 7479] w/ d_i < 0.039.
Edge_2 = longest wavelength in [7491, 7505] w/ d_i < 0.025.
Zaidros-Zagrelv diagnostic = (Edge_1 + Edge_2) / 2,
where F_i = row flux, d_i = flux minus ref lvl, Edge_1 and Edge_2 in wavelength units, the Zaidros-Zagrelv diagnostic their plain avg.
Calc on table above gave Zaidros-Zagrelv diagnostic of 7491.2 AA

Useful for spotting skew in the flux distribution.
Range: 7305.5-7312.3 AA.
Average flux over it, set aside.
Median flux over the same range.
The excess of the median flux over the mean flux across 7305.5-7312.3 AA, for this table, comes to -0.014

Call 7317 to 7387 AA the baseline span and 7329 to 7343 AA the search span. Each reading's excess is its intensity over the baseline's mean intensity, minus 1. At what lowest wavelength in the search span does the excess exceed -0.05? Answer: 7329.96 AA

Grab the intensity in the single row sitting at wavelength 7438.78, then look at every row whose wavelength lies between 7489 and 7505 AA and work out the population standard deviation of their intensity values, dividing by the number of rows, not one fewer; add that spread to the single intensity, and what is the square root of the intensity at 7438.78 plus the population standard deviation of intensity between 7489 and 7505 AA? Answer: 0.70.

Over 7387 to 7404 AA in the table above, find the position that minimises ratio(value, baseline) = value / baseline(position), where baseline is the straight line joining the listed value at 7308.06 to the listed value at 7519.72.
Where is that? 7394.38 AA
